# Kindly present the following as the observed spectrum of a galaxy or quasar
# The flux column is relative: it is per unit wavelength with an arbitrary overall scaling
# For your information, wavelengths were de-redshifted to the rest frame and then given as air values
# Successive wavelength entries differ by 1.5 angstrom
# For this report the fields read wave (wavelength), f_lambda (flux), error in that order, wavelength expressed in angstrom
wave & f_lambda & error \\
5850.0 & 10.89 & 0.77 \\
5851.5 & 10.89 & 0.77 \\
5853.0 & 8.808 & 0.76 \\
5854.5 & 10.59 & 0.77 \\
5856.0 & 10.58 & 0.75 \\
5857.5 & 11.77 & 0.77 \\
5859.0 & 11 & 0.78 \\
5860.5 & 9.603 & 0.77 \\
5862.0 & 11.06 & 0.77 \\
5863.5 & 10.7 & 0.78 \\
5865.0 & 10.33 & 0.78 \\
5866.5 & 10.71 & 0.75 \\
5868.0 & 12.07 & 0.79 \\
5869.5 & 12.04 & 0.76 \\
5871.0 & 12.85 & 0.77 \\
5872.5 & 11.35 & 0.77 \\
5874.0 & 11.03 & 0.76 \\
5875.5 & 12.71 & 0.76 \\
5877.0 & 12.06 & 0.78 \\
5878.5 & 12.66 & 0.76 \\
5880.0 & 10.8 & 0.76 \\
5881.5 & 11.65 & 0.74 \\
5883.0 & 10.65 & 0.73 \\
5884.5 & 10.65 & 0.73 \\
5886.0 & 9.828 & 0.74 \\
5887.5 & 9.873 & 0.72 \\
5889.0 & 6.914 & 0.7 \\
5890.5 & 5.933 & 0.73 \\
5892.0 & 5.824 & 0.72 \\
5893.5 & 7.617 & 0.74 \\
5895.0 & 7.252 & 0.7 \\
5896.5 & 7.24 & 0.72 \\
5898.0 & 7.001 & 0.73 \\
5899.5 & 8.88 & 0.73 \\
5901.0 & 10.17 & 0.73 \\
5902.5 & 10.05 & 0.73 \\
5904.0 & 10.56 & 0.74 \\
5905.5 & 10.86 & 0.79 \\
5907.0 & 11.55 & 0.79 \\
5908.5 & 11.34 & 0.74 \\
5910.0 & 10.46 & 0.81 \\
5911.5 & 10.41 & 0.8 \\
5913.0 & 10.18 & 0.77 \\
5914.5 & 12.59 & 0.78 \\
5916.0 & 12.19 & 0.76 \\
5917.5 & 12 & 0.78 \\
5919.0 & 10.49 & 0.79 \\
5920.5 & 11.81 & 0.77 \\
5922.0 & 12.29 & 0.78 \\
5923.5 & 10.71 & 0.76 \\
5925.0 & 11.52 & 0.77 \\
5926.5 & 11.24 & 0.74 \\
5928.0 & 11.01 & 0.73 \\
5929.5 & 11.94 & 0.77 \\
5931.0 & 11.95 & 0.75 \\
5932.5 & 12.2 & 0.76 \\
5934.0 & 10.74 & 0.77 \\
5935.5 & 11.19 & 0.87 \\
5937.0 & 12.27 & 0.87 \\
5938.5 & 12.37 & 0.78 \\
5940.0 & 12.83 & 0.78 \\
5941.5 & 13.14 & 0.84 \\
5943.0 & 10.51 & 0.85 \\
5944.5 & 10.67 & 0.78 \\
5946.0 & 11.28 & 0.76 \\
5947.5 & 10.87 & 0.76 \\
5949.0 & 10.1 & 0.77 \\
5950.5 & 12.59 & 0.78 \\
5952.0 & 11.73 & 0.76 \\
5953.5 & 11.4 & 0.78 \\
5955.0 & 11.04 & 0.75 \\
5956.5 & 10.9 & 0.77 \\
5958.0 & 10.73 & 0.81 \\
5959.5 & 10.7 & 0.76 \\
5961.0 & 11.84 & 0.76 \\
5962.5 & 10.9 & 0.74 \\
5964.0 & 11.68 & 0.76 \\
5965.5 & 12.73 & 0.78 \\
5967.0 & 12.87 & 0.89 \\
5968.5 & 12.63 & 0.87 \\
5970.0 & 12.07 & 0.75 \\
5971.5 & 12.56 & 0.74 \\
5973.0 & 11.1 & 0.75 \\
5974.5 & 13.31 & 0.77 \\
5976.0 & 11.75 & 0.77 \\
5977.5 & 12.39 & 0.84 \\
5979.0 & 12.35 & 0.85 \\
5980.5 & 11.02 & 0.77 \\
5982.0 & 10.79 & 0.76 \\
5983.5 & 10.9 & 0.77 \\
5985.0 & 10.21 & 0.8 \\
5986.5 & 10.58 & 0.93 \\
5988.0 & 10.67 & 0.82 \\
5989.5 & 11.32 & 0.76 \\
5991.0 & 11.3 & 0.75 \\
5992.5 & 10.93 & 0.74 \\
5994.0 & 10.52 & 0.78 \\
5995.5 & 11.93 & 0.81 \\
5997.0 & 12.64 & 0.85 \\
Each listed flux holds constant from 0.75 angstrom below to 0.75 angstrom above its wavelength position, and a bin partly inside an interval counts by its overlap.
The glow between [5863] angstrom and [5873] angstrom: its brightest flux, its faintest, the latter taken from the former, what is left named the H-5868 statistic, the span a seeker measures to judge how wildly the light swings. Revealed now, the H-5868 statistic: 2.52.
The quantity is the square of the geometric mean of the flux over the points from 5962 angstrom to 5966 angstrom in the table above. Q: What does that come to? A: 138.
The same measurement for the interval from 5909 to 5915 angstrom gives 118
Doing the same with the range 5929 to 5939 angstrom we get 139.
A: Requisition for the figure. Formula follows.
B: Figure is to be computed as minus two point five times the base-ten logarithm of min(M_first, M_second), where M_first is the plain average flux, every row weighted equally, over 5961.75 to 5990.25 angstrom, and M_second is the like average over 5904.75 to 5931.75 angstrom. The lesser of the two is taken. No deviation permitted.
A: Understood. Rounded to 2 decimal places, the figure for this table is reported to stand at -2.64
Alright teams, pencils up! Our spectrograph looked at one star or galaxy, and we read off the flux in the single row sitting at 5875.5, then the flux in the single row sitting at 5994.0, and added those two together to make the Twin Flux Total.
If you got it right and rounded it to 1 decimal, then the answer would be 23.2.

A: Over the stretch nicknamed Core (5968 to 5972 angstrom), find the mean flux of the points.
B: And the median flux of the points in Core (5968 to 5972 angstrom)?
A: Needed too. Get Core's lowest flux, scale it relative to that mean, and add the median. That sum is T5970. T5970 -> 13.5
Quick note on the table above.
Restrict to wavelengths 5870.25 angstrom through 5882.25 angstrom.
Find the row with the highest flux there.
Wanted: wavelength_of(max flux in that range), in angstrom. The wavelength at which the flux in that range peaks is 5871.0 angstrom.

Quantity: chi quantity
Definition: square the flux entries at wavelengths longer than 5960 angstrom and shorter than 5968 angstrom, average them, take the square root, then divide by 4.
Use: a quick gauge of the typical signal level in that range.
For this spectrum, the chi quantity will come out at 3.0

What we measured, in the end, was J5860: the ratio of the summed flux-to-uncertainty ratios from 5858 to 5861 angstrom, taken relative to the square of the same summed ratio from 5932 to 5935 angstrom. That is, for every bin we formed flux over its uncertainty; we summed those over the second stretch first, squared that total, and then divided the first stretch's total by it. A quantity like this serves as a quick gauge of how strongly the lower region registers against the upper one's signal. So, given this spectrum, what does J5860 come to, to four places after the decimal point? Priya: 0.0295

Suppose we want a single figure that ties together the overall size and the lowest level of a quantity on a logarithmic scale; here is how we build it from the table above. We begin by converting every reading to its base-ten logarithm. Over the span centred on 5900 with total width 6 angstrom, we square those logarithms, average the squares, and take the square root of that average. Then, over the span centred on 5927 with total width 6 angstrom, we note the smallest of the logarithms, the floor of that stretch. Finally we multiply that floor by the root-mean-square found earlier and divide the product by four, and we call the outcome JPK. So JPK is 0.248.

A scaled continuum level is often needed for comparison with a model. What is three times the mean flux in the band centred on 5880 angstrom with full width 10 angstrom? 34.8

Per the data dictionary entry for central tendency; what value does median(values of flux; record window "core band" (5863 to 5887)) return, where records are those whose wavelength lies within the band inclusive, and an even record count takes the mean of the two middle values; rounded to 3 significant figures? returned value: 11.2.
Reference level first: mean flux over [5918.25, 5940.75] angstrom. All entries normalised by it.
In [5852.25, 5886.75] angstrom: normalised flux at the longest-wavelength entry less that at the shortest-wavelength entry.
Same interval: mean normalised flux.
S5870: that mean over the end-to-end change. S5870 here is 11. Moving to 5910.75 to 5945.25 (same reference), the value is 45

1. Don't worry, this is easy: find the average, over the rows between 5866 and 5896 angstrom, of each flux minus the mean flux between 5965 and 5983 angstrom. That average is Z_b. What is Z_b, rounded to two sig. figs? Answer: -1.9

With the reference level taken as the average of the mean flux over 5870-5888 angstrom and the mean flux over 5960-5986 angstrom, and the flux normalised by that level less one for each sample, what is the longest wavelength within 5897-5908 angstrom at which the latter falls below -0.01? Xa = 5905.5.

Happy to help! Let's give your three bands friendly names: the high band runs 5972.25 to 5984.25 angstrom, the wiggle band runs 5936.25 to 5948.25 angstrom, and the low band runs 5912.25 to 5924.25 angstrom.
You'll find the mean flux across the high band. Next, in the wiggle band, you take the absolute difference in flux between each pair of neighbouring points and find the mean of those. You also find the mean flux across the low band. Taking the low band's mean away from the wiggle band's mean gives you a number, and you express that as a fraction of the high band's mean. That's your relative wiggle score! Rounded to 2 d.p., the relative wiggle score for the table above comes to -0.93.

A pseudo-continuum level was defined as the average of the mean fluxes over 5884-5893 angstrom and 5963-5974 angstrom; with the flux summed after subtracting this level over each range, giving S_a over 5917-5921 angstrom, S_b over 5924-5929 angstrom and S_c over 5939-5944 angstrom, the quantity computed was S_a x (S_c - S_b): 10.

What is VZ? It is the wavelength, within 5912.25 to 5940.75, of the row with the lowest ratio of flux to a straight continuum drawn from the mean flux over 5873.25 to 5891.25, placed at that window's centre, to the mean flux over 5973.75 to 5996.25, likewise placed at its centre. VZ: 5913.0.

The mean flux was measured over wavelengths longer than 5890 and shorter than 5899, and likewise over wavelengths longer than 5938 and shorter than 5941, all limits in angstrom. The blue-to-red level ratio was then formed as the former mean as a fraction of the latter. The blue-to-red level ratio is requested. 0.54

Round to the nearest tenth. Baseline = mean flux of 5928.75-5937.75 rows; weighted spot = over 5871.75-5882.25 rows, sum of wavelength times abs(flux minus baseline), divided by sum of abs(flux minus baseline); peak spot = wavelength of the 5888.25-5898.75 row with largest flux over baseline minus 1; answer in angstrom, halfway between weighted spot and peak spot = 5885.2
